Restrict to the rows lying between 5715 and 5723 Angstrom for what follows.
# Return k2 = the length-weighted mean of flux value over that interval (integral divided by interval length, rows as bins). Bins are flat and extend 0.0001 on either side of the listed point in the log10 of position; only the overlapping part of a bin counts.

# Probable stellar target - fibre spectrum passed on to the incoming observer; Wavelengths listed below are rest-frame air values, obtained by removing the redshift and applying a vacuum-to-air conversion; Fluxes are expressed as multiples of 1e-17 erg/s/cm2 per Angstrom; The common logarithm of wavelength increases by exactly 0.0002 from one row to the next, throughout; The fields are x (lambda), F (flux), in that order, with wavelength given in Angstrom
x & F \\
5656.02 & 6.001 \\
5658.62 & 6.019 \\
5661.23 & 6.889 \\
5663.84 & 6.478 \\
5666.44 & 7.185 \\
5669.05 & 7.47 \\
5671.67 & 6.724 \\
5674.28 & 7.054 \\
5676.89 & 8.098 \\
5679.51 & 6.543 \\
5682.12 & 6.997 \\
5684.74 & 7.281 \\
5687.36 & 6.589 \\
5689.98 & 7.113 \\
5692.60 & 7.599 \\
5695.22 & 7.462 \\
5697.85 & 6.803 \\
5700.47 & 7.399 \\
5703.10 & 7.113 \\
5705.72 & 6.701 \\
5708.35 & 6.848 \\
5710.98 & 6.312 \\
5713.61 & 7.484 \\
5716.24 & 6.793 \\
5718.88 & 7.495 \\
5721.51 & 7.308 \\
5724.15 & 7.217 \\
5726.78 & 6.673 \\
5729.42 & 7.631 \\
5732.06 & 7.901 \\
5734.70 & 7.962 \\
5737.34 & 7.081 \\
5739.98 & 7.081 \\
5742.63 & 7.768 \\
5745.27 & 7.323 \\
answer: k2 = 7.20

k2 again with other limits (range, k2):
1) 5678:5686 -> 6.97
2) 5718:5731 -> 7.27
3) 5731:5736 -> 7.93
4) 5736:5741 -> 7.09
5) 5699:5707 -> 7.07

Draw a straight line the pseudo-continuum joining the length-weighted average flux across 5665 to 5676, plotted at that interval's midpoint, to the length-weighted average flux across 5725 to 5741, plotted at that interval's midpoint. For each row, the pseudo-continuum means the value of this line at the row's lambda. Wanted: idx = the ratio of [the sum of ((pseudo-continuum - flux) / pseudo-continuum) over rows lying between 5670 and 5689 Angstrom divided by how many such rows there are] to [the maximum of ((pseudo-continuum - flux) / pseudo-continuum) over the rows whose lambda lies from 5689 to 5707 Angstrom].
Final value 0.24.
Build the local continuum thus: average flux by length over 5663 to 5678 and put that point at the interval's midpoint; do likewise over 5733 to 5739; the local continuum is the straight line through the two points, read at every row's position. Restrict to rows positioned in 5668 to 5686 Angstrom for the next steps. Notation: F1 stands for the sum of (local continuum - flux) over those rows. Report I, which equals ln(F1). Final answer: -1.1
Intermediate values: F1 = 0.3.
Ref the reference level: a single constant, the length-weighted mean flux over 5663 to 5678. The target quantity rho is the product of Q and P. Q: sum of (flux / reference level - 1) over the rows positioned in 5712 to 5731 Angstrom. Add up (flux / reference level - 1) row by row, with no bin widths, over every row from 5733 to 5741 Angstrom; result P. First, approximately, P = 0.08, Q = 0.05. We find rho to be 0.004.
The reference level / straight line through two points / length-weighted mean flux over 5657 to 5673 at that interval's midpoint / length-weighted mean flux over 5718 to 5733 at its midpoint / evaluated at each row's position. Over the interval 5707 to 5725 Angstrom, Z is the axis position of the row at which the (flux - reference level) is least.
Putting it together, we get 5710.98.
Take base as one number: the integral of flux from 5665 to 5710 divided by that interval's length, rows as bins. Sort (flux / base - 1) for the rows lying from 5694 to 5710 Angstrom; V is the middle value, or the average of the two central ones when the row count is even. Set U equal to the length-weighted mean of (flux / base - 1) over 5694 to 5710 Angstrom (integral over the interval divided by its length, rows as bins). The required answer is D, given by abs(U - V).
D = 0.008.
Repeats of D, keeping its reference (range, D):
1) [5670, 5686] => 0.014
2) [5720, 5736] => 0.003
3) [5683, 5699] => 0.008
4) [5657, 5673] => 0.004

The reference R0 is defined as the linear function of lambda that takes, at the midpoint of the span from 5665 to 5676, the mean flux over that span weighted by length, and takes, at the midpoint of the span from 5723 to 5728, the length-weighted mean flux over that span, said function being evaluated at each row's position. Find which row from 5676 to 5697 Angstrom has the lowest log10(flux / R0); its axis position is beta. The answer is 5679.51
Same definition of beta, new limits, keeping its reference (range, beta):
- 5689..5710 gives 5705.72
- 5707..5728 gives 5710.98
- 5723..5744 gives 5726.78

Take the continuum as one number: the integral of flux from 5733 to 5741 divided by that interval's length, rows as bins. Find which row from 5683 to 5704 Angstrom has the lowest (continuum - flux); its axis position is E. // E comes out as 5692.60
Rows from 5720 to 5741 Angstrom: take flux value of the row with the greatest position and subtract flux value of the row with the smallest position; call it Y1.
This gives -0.2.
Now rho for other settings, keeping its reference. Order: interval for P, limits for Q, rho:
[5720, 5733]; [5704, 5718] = -0.028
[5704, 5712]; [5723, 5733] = -0.023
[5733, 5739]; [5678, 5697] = -0.009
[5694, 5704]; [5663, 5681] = -0.001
